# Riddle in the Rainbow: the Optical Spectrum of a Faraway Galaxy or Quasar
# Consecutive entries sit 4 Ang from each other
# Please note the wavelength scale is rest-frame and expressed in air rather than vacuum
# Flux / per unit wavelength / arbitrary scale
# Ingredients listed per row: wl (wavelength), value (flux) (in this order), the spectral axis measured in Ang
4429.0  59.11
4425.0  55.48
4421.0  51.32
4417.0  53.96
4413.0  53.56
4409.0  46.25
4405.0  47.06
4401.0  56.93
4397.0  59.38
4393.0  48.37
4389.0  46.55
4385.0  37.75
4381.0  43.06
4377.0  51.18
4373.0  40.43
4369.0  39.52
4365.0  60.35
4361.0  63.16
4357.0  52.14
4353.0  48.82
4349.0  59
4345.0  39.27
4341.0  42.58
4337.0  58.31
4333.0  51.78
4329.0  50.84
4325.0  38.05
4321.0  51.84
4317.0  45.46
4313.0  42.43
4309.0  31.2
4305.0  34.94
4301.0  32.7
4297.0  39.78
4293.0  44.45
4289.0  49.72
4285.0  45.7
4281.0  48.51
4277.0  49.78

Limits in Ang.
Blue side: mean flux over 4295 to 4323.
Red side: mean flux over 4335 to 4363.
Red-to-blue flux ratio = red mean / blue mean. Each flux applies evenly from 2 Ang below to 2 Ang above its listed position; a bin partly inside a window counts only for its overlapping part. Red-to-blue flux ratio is 1.31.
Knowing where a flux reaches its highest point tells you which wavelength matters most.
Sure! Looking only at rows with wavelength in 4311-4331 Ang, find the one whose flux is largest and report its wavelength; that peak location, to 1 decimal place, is 4321.0 Ang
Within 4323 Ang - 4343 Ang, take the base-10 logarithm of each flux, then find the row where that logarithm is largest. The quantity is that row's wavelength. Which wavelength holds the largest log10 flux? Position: 4337.0 Ang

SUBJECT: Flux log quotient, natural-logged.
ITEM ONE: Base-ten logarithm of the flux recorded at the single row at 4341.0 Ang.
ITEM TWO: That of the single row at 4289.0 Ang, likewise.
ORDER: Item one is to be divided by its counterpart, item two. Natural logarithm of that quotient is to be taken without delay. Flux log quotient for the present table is -0.040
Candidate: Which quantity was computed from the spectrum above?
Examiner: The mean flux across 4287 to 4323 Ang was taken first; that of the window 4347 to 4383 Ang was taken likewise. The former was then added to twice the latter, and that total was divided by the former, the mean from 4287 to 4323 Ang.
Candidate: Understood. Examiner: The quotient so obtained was 3.46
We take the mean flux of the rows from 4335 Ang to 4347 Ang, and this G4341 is 46.7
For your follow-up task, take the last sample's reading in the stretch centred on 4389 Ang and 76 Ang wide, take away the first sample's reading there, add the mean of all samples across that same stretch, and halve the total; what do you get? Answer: 28.5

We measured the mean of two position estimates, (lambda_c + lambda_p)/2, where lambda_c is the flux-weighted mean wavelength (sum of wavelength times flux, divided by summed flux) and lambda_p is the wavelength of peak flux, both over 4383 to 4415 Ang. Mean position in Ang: 4398.3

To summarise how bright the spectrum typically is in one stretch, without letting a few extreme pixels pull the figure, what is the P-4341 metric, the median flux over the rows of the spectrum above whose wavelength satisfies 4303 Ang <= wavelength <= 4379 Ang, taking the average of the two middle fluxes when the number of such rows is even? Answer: 49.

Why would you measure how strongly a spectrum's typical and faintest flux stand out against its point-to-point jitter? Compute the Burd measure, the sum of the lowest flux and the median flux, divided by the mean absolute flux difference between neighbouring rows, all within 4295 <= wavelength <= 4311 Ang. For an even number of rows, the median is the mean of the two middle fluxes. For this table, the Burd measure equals 14.9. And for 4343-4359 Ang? 8.1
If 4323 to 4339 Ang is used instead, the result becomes 13.2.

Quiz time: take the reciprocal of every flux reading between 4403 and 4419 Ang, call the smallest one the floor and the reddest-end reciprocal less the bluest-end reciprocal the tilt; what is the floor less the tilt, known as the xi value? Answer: 0.021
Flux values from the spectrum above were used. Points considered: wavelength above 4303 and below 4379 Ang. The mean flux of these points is 47.4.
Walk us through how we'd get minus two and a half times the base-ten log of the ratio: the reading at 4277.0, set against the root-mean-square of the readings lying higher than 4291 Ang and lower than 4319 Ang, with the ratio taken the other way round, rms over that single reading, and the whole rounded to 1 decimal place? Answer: 0.3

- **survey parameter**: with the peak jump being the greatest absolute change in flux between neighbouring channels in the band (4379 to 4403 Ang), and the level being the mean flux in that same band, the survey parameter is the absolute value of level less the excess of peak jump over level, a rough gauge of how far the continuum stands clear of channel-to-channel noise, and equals 86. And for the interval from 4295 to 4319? 64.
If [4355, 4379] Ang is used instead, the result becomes 81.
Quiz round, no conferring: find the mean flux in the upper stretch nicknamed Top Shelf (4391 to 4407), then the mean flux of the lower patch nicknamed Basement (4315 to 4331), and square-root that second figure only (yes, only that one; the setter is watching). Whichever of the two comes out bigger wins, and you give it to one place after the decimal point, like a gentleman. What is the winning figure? 52.9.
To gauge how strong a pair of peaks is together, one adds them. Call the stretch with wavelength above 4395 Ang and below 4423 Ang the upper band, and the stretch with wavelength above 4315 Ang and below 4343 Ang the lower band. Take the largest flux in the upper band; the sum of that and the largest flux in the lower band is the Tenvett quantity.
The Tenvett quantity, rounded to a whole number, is 118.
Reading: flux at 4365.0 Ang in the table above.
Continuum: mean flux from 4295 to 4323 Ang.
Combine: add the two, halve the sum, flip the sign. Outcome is -50.1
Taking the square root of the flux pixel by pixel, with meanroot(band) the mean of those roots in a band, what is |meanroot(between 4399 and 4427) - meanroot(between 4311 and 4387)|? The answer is 0.29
